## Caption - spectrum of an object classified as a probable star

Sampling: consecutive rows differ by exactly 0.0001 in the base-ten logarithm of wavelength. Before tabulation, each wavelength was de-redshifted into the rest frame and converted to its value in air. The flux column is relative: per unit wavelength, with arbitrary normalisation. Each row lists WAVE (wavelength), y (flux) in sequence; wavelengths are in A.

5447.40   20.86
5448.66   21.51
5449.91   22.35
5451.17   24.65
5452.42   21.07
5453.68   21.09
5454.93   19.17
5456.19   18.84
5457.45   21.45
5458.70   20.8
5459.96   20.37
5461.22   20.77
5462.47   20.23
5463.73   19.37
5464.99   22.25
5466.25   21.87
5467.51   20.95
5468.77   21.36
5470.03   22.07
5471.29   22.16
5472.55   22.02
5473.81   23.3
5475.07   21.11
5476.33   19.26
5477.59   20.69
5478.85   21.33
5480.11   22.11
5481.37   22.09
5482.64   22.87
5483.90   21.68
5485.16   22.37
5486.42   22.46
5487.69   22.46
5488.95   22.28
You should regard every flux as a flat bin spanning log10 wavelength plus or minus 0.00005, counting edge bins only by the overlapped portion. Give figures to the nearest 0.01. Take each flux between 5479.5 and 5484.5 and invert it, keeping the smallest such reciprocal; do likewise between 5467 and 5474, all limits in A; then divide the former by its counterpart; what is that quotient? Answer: 1.02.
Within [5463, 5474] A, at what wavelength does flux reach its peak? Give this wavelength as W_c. 5473.81 A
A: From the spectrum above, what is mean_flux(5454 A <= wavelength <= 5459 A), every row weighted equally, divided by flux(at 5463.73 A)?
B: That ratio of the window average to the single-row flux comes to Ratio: 1.04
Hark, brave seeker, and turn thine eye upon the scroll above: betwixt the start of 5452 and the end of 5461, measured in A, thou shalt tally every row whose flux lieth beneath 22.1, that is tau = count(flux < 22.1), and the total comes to 7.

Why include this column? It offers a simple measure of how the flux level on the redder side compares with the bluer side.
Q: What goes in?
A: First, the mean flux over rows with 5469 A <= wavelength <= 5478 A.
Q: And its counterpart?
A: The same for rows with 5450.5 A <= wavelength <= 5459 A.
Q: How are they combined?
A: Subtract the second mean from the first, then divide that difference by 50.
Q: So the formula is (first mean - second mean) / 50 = 0.010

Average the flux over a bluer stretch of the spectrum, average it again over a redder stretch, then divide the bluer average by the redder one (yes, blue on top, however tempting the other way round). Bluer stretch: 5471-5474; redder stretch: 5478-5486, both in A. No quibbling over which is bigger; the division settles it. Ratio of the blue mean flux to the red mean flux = 1.02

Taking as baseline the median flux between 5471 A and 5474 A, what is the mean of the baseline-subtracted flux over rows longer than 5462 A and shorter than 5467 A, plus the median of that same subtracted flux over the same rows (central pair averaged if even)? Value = -2.3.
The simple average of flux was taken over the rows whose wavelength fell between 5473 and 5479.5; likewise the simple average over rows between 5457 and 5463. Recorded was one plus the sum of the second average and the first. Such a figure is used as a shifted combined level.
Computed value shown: 42.9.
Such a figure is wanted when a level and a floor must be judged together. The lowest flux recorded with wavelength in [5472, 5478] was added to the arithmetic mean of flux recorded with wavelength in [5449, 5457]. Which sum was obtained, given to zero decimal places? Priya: 40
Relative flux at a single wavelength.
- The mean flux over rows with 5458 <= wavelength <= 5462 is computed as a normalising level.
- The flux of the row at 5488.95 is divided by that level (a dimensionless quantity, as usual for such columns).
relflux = 1.08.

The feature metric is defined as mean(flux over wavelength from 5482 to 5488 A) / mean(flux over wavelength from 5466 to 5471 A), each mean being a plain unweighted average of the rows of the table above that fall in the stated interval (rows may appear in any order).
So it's 1.04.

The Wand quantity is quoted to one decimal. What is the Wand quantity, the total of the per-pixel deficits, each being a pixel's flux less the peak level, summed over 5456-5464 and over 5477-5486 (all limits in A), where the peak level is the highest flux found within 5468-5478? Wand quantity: -31.2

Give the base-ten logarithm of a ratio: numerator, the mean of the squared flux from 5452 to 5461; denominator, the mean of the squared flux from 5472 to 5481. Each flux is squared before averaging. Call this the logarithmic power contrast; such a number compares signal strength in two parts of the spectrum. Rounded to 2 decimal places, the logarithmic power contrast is -0.04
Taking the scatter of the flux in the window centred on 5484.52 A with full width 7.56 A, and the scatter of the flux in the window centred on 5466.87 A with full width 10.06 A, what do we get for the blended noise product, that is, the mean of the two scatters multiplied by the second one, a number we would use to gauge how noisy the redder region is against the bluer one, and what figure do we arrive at 0.7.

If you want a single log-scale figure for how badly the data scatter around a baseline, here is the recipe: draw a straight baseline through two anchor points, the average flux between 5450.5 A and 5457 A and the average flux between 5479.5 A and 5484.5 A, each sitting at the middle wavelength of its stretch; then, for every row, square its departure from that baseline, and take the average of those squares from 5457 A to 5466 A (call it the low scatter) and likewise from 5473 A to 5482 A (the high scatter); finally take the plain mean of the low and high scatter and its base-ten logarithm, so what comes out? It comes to 0.1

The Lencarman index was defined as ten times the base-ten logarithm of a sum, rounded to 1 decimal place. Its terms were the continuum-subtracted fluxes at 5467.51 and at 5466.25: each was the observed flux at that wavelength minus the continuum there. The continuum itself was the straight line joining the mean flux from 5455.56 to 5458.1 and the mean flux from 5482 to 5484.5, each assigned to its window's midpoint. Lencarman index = -0.4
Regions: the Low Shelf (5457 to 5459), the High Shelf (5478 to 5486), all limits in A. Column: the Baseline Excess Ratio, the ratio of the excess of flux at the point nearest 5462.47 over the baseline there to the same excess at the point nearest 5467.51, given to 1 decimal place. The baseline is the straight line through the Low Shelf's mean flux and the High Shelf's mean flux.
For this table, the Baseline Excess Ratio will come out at 1.9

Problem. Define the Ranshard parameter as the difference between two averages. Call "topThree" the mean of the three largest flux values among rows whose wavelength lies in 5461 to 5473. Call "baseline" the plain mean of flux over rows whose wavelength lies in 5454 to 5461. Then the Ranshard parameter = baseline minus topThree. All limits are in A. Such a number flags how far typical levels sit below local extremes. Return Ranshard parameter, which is -2.0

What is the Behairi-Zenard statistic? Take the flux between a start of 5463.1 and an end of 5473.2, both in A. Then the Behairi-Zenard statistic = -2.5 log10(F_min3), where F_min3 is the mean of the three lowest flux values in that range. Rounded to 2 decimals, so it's -3.28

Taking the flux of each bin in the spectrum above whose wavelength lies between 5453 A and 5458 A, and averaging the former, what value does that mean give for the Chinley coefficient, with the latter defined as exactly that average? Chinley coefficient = 20.1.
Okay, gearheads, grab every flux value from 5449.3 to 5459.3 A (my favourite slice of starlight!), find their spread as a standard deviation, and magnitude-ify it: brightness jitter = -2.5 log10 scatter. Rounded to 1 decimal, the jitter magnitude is -0.6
